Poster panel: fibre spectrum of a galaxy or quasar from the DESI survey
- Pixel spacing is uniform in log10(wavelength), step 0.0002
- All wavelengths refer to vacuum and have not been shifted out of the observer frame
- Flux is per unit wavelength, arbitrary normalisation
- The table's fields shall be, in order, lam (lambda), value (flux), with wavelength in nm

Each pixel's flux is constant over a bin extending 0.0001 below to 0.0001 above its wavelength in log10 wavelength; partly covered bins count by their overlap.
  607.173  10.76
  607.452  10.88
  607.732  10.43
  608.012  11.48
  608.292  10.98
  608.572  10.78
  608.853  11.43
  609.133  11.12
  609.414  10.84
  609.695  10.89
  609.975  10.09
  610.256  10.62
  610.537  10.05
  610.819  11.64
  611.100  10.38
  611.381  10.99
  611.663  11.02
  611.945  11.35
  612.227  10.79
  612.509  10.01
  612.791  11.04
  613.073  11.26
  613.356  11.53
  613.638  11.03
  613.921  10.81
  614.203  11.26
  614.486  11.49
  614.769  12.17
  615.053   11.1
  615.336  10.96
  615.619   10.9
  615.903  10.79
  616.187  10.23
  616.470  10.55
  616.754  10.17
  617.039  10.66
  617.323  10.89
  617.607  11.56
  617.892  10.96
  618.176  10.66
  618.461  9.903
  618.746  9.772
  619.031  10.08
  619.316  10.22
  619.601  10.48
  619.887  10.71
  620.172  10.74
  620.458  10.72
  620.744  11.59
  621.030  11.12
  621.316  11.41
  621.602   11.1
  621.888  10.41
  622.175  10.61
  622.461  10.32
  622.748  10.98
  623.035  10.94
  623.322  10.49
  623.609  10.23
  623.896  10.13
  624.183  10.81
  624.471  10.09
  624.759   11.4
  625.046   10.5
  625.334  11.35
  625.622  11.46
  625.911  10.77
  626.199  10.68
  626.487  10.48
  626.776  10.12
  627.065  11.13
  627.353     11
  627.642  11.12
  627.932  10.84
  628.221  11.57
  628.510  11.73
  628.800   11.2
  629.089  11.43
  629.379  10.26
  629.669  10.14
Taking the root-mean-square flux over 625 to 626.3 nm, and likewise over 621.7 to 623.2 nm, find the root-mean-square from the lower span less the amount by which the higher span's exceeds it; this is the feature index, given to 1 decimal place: 10.4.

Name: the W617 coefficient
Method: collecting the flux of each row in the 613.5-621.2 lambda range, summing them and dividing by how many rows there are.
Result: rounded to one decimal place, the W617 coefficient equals 10.8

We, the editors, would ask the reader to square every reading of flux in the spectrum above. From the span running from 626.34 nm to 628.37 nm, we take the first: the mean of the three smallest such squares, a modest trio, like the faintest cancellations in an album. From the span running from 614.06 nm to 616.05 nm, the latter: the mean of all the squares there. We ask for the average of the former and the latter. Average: 118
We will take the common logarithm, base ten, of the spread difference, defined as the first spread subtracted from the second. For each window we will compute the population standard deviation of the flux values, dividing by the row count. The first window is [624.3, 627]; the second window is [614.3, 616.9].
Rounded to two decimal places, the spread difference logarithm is -1.06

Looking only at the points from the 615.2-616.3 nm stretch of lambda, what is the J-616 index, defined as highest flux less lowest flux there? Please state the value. 0.73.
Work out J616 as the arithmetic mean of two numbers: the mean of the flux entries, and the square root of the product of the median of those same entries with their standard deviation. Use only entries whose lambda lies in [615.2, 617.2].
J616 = 6.2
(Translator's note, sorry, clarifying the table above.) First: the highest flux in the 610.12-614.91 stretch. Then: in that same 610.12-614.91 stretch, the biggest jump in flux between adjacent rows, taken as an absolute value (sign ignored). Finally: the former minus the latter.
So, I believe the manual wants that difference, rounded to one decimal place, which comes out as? 10.6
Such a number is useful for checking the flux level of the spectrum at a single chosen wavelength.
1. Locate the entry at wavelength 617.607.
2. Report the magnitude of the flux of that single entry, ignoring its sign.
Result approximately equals 11.6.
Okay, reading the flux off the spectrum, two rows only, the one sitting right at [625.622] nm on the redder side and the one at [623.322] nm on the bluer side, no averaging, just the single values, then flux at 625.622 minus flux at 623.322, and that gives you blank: 1.0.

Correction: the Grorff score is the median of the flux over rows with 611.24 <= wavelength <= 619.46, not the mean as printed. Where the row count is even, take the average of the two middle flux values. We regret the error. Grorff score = 10.9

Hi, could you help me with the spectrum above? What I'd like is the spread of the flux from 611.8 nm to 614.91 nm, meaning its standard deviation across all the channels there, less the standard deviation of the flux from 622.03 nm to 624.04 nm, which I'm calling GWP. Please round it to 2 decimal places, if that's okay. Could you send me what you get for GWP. 0.21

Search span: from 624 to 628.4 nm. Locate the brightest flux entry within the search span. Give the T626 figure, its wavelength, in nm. 628.221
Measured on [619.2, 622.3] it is 620.744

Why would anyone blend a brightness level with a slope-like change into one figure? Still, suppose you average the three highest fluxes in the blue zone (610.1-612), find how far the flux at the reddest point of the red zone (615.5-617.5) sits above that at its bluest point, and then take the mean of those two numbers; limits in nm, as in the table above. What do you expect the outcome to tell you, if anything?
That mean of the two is 5.66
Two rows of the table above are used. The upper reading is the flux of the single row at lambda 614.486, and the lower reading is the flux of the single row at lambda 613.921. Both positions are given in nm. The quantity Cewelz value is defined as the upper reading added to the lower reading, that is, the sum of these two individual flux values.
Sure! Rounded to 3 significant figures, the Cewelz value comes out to 22.3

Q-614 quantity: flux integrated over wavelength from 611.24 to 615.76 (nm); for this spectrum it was 50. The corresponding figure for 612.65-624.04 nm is 123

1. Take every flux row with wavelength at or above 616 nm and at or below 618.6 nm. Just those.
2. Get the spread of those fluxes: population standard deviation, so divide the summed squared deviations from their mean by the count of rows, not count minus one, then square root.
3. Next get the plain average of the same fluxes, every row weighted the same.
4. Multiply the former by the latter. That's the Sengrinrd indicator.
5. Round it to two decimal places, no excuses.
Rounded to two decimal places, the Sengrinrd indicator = 4.94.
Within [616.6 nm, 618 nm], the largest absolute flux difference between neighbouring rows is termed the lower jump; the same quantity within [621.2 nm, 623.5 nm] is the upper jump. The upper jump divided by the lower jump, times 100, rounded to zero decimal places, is 103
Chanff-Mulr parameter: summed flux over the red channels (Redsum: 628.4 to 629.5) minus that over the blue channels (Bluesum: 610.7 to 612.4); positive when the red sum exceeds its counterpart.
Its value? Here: -22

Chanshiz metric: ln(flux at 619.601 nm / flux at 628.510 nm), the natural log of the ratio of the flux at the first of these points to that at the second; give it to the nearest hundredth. -0.11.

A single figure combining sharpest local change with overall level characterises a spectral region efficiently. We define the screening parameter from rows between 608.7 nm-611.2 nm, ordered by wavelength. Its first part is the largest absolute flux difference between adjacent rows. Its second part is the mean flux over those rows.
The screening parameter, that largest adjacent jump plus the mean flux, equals 12.4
